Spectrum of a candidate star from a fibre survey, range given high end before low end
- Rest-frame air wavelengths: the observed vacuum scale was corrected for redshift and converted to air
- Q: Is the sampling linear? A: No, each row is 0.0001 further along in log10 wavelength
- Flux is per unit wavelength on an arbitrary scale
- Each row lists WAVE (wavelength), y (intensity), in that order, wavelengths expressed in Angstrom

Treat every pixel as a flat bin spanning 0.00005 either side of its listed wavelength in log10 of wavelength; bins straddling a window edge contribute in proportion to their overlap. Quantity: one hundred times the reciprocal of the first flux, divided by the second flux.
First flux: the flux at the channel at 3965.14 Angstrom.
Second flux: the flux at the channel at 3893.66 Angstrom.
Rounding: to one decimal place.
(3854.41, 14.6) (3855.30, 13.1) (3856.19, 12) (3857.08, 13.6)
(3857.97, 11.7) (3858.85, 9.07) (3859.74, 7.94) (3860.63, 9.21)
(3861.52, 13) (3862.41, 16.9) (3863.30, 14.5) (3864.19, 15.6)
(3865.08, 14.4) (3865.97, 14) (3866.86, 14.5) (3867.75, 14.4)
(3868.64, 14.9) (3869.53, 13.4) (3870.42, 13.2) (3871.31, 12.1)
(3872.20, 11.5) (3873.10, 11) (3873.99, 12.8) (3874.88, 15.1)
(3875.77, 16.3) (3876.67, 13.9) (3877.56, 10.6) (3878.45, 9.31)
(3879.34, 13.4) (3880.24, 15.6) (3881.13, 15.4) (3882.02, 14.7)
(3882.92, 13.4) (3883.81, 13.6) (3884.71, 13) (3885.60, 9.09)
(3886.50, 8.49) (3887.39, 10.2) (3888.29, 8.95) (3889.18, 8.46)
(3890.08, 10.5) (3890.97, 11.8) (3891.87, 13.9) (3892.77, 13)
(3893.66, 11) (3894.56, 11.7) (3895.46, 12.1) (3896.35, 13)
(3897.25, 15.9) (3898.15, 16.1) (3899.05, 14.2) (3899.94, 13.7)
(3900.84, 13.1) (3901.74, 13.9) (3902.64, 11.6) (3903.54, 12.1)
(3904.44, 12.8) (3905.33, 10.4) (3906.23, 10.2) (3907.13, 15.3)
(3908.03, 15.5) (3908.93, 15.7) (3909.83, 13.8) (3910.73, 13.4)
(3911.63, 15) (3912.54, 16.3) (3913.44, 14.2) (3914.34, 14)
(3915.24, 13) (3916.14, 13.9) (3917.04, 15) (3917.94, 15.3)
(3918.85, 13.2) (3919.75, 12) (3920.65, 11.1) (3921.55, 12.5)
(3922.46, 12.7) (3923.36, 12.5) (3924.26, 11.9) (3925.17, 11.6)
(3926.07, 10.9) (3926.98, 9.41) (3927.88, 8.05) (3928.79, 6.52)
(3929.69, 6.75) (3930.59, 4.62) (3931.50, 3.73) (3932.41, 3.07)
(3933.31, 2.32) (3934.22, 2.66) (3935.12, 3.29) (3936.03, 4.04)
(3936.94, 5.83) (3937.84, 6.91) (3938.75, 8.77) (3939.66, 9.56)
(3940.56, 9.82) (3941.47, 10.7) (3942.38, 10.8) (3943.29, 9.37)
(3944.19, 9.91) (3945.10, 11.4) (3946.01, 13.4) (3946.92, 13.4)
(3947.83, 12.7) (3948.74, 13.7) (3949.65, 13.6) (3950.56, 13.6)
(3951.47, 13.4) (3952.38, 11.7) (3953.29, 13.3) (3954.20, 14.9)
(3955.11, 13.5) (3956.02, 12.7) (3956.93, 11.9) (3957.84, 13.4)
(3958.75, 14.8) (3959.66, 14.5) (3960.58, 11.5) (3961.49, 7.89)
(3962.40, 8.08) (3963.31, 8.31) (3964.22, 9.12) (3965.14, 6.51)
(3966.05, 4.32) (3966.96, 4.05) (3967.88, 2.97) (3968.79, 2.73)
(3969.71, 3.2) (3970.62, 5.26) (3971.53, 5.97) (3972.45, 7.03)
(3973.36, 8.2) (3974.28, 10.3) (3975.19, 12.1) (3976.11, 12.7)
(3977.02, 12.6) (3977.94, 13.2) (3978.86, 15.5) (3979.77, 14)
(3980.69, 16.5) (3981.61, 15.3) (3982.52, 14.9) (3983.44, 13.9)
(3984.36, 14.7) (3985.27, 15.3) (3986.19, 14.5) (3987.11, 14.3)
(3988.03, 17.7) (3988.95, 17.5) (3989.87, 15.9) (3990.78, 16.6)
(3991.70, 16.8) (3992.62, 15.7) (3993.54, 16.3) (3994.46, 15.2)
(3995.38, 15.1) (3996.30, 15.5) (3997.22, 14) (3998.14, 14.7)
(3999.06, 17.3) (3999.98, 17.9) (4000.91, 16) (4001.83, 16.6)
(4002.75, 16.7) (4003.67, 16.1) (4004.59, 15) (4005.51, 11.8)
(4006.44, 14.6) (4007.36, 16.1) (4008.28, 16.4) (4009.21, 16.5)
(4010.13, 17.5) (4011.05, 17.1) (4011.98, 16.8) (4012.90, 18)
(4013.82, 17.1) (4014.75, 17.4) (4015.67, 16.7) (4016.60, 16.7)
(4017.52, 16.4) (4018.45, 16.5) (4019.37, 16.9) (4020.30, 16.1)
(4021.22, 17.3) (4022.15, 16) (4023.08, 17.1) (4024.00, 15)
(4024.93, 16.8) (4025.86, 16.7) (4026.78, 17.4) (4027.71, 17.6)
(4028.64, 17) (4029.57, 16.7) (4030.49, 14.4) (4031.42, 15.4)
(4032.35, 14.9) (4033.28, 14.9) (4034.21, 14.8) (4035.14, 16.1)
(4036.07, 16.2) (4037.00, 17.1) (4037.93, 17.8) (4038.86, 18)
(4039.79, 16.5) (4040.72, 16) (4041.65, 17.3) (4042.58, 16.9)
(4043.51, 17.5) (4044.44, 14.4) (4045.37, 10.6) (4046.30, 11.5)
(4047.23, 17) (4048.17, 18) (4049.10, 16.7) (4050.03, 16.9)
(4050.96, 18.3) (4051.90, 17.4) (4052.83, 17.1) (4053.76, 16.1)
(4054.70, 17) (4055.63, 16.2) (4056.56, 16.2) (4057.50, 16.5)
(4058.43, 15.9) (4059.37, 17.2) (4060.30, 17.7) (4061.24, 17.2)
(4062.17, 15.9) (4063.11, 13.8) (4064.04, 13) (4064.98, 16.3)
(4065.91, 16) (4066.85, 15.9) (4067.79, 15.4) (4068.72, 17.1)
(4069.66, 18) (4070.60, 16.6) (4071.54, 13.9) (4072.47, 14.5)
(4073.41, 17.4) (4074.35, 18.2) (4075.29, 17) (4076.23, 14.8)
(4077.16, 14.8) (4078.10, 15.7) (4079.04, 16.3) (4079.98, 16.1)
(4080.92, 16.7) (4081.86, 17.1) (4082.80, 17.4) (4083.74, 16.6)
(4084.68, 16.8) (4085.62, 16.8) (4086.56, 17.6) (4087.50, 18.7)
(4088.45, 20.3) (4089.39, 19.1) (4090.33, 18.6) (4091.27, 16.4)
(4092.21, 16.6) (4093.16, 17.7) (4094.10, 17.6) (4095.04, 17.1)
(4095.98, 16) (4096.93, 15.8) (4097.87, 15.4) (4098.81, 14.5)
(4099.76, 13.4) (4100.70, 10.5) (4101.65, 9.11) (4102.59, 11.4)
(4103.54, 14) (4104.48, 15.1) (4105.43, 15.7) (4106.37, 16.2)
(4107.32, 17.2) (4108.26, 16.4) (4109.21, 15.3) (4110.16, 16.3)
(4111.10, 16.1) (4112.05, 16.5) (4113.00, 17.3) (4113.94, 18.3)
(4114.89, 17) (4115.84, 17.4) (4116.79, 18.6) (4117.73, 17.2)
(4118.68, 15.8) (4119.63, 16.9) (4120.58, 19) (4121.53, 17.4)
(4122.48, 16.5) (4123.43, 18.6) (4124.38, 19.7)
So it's 1.4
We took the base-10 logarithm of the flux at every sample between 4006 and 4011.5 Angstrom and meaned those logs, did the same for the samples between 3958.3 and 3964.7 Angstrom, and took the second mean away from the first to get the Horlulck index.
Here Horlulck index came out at 0.20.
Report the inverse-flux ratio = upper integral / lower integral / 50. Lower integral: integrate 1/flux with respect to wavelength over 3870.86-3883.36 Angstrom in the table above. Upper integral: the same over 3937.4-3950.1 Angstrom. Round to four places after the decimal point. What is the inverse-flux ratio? 0.0247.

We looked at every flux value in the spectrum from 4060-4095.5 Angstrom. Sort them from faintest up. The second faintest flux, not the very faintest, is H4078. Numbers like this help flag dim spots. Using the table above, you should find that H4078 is 13.8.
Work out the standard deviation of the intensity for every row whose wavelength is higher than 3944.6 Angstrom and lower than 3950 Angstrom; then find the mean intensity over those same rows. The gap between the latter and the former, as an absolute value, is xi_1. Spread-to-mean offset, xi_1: 12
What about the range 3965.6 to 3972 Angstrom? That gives 3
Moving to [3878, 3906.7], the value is 10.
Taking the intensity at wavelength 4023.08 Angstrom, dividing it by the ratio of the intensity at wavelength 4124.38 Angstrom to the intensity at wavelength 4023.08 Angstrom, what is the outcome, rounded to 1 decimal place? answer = 14.8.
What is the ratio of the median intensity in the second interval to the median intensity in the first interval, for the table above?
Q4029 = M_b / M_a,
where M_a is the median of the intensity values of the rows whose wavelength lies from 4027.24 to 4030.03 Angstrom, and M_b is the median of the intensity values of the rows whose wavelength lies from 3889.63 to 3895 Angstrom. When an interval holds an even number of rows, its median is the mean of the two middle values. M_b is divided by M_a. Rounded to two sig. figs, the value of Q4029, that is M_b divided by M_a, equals 0.69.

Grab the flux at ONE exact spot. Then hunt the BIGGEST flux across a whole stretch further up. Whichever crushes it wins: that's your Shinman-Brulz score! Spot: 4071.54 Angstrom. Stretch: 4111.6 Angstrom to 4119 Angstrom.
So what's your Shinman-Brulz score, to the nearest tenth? 18.6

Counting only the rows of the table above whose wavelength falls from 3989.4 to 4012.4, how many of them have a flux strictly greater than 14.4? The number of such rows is 23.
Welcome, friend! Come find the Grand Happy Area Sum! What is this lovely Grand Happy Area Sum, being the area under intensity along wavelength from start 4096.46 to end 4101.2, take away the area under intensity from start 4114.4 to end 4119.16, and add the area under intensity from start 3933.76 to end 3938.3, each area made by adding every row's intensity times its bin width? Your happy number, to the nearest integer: 5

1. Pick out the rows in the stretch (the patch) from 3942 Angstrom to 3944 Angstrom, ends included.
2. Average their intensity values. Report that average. 10.1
